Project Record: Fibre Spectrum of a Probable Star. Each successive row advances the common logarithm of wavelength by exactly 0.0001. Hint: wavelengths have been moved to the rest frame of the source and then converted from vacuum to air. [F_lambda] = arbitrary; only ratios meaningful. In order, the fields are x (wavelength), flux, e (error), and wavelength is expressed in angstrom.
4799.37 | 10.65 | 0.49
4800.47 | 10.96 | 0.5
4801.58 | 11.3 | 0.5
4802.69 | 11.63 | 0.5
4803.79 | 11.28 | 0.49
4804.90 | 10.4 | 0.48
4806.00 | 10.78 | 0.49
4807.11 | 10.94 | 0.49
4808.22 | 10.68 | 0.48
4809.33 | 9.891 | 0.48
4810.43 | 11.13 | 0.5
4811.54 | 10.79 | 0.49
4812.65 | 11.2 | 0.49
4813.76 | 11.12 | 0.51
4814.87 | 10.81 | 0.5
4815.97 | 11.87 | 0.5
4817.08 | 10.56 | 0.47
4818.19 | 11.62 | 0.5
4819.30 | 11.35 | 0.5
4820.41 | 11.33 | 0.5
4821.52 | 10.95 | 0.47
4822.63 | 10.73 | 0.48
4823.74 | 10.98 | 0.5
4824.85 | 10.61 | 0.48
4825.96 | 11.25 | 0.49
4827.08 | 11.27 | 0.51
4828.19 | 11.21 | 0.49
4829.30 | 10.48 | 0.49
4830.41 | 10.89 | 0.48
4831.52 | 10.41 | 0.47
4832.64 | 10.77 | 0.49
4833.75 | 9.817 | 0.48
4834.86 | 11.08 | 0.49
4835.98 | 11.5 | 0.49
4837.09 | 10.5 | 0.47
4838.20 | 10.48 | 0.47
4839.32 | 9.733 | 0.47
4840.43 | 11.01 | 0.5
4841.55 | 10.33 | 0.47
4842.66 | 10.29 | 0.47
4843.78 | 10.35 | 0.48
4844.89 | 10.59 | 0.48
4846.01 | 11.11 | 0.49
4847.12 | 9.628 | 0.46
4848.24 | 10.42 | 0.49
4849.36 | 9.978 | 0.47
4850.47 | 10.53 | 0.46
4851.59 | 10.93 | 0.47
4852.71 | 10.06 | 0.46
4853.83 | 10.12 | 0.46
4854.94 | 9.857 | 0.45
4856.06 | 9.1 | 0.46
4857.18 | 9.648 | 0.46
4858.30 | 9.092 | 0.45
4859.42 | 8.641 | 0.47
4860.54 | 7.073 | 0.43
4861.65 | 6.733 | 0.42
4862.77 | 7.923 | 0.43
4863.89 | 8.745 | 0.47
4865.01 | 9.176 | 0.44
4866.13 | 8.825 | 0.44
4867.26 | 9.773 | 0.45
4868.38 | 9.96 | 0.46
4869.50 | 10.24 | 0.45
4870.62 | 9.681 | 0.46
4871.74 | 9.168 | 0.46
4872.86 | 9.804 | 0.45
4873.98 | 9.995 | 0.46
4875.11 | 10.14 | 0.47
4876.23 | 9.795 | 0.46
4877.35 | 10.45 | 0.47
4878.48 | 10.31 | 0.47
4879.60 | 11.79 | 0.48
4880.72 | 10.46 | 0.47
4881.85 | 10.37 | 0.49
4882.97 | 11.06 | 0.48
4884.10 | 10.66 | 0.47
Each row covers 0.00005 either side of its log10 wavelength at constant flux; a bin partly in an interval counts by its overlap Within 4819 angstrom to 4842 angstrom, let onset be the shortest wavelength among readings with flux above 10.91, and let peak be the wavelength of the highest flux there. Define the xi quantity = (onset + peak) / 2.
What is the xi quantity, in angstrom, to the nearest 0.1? 4827.6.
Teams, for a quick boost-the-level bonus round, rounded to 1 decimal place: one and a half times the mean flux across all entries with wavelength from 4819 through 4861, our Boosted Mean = 15.6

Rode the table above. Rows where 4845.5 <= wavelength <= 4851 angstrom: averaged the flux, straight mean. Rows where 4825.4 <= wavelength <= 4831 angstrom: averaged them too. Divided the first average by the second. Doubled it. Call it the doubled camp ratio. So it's 1.88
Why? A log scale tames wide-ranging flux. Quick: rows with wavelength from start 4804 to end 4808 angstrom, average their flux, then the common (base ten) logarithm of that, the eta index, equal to 1.03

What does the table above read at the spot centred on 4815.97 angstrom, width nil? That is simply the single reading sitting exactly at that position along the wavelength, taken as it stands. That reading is 11.87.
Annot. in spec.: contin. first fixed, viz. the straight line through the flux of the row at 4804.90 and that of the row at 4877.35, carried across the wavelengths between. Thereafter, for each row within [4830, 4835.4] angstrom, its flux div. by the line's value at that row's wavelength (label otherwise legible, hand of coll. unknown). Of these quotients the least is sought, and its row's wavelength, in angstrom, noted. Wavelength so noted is 4833.75 angstrom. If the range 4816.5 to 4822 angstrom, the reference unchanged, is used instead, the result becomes 4817.08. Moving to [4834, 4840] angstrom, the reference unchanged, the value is 4839.32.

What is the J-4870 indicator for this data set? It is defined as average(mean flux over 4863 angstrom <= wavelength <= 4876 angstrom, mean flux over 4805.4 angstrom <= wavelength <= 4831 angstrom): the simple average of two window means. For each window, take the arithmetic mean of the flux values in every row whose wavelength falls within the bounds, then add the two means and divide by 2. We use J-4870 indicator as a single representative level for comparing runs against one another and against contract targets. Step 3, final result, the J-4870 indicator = 10.3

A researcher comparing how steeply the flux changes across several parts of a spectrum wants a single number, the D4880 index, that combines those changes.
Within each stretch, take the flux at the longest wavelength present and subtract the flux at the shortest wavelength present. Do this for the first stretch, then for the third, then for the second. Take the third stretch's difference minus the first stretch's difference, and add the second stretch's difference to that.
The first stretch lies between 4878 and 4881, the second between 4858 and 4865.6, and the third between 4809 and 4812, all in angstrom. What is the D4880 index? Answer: 0.8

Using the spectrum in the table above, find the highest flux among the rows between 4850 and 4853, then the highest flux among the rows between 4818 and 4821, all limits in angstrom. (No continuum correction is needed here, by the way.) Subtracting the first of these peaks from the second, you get 0.69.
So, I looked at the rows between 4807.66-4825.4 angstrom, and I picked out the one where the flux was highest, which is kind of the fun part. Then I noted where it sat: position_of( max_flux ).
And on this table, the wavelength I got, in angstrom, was 4815.97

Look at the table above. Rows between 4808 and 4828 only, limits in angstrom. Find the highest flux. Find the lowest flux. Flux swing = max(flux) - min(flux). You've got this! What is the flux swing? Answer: 2.0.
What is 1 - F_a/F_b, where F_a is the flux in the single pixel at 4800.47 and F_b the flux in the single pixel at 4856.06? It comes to -0.20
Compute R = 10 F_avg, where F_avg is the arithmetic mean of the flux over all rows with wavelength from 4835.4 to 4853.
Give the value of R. 105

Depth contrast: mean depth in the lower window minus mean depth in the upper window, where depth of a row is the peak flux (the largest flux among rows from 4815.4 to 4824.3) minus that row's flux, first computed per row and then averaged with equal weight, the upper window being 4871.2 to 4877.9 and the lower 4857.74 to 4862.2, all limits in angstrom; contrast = 2.0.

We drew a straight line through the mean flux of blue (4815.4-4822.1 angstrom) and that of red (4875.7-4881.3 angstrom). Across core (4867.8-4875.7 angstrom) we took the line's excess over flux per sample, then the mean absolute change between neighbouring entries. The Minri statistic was 0.39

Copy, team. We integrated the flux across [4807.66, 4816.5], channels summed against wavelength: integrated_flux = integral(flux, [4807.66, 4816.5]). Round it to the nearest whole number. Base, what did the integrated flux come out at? 97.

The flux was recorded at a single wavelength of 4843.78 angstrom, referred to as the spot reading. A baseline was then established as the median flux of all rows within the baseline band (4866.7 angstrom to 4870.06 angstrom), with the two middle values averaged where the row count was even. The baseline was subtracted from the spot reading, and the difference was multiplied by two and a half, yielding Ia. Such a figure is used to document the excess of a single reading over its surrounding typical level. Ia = 1.0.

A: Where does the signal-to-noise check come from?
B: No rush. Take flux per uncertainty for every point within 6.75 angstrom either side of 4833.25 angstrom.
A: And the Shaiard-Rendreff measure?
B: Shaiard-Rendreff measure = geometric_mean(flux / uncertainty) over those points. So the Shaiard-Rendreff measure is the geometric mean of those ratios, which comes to 22.1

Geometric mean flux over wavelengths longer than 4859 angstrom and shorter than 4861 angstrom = 7.8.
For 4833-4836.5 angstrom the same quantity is 10.8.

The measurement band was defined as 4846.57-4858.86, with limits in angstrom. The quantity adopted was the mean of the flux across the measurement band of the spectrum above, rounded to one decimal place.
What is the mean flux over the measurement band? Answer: 9.9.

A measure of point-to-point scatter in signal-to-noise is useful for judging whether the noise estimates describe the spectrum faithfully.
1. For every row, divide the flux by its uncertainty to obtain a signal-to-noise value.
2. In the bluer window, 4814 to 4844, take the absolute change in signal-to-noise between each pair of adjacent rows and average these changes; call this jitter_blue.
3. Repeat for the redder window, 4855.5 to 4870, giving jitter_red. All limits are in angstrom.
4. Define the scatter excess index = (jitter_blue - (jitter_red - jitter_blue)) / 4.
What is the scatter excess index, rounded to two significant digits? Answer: 0.12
